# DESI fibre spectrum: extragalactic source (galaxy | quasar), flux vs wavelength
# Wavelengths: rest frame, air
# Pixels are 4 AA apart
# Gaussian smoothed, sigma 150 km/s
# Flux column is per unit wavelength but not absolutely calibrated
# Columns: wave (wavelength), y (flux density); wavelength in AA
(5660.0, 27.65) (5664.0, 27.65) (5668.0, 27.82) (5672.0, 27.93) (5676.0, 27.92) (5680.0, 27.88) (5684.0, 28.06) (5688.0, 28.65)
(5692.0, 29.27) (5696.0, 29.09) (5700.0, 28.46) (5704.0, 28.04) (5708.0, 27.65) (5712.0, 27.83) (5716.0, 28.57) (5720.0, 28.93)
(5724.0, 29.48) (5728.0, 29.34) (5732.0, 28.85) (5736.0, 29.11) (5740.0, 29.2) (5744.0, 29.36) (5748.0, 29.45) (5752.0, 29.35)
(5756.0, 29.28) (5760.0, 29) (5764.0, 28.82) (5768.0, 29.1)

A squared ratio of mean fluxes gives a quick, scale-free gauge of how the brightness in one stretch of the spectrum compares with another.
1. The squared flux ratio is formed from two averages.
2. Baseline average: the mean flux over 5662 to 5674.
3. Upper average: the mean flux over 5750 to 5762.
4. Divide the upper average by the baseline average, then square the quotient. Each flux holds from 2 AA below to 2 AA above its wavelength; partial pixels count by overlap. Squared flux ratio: 1.10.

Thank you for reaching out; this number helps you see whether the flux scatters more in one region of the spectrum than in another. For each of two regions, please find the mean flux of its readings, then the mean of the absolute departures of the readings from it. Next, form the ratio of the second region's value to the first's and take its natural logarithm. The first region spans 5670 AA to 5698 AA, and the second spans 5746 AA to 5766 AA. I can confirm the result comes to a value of -0.9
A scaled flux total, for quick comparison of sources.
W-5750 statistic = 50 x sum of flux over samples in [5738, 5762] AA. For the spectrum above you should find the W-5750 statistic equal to 8782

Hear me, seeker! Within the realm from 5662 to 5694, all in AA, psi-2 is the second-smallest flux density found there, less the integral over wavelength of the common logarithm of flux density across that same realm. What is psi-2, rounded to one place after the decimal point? -18.6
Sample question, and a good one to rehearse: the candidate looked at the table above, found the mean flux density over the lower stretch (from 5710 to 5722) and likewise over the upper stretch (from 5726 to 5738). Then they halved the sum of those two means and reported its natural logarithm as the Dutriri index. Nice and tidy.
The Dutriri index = 3.36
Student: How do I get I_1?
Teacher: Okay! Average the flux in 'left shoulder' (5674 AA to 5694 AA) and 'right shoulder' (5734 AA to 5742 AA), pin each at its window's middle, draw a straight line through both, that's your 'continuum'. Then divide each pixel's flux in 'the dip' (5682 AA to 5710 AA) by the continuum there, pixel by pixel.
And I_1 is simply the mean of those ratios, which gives 0.997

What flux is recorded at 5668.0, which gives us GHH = 27.82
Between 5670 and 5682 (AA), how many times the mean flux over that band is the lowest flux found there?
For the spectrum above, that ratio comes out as 0.999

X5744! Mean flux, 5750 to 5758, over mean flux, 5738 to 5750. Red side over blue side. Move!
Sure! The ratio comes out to 1.00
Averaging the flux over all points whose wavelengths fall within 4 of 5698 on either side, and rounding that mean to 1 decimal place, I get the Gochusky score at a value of 28.8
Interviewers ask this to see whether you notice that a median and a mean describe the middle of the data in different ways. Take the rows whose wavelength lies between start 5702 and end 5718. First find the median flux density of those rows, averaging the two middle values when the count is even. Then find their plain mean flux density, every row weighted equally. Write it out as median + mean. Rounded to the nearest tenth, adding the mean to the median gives 56.0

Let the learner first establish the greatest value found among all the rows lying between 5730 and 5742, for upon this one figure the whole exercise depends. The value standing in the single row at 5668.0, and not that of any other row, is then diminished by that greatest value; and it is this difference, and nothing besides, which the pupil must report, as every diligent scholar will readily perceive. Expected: -1.4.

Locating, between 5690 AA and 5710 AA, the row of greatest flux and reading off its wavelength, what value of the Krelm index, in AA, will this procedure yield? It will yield 5692.0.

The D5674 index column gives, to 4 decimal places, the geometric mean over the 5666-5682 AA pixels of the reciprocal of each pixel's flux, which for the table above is 0.0359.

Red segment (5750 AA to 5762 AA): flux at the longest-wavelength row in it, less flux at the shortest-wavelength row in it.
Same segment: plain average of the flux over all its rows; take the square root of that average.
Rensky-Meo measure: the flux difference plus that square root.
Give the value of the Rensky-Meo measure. 5.1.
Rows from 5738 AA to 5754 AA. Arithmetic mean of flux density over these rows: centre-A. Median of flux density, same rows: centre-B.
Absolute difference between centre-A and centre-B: 0.015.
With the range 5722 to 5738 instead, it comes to 0.030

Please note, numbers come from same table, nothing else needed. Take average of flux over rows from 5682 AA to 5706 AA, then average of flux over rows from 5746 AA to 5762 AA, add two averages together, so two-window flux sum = 57.9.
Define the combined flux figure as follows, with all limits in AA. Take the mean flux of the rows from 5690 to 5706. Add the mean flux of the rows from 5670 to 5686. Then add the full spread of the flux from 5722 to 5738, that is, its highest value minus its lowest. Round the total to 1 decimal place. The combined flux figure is 57.3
